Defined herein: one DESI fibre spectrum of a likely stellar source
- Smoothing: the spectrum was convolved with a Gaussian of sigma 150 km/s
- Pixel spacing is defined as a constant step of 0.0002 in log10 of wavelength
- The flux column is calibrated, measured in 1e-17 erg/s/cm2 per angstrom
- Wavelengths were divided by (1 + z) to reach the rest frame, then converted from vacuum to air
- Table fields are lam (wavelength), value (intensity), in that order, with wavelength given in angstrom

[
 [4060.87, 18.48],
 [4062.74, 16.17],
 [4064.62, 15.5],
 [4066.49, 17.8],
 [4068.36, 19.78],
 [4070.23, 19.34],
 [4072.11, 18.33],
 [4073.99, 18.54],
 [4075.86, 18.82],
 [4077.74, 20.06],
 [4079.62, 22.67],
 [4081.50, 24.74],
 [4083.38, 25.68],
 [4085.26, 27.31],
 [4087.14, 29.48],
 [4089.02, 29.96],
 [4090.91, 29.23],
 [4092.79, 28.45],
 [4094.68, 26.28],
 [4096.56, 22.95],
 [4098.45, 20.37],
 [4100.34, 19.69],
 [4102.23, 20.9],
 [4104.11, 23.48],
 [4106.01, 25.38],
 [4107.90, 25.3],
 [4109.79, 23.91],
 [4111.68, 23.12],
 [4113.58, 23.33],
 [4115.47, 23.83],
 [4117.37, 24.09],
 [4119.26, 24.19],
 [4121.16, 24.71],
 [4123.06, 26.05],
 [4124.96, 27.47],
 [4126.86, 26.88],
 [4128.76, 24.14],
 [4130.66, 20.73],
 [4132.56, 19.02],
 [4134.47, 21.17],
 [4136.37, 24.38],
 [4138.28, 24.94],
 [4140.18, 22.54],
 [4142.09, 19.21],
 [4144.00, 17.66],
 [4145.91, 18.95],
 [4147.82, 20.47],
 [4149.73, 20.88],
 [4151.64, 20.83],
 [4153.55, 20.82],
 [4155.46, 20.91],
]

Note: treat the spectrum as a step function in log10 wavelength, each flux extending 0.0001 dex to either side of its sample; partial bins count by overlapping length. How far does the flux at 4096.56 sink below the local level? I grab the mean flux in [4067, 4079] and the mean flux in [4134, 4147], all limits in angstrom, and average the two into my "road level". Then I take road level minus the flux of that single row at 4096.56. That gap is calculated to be -3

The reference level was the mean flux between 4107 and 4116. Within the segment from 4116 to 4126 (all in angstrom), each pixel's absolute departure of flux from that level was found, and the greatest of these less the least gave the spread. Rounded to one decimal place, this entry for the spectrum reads 3.4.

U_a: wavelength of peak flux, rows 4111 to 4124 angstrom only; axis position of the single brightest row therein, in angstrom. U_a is 4123.06 angstrom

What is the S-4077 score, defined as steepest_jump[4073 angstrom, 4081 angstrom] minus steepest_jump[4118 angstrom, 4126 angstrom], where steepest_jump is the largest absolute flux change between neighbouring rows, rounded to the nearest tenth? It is 1.2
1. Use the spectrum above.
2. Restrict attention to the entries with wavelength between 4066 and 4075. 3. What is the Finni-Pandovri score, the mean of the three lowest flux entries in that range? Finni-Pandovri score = 18.2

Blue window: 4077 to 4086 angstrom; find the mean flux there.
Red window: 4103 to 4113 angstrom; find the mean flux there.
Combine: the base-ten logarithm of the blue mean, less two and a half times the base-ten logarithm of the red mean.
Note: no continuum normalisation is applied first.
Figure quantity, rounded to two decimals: -2.08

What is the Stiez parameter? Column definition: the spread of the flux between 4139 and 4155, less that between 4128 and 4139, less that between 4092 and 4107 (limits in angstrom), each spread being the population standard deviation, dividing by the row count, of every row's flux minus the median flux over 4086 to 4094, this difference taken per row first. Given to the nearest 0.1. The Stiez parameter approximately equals -3.7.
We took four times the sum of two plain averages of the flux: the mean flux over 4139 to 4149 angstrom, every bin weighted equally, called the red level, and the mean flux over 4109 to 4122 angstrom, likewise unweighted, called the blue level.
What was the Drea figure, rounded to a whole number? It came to 175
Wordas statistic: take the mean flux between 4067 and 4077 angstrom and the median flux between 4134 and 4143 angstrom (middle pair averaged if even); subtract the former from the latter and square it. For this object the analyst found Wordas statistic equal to 13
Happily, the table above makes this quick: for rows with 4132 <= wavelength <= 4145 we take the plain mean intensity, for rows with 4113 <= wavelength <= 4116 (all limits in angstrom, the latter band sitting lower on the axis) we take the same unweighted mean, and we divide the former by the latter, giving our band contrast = 0.90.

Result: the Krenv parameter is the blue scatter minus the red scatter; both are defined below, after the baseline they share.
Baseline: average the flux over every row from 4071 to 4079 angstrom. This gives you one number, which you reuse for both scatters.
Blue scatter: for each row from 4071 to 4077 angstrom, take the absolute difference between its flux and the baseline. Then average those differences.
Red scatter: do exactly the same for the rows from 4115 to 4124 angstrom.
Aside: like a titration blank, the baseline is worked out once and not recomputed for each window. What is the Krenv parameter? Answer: -5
